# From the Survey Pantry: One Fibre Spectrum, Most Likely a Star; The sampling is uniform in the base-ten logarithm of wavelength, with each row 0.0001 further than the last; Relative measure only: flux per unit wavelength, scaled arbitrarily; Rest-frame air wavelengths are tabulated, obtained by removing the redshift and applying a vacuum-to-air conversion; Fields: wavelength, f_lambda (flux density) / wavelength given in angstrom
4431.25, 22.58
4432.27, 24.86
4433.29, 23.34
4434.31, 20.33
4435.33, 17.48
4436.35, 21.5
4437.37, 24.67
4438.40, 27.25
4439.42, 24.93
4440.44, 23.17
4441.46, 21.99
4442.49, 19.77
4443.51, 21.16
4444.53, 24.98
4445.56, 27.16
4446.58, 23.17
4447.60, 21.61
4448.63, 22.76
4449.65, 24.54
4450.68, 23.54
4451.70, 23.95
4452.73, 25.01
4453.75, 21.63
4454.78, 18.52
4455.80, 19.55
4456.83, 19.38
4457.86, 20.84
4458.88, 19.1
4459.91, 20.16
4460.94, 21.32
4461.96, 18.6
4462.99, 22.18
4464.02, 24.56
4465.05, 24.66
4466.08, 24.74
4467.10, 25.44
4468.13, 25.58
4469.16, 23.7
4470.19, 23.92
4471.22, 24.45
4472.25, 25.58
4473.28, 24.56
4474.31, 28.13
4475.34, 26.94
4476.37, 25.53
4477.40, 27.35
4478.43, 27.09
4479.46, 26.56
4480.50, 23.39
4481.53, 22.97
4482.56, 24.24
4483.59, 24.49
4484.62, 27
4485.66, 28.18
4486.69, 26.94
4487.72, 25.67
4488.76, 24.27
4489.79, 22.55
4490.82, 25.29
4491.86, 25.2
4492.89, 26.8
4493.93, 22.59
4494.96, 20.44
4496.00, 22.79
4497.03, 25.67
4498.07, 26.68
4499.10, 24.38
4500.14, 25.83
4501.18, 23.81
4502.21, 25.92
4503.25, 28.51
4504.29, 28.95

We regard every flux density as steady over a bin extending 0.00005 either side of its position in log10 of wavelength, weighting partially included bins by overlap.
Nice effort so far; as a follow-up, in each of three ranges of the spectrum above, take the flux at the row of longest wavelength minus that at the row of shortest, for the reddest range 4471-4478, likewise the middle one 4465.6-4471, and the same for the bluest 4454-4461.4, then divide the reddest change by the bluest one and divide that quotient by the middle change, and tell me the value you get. -1.3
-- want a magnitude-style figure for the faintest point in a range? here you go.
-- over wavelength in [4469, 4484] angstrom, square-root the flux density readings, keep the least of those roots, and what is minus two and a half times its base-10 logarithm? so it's -1.70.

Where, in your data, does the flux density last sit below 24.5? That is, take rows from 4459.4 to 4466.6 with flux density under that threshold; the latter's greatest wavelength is 4462.99 angstrom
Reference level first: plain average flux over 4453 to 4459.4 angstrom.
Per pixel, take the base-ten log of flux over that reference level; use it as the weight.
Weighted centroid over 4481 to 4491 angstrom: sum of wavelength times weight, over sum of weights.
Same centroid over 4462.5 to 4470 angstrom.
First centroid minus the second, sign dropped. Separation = 19.9 angstrom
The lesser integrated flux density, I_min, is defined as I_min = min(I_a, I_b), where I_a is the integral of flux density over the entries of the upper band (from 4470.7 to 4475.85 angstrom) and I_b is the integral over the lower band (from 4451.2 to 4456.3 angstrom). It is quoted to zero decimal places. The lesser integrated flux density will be 111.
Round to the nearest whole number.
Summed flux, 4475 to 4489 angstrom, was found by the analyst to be 361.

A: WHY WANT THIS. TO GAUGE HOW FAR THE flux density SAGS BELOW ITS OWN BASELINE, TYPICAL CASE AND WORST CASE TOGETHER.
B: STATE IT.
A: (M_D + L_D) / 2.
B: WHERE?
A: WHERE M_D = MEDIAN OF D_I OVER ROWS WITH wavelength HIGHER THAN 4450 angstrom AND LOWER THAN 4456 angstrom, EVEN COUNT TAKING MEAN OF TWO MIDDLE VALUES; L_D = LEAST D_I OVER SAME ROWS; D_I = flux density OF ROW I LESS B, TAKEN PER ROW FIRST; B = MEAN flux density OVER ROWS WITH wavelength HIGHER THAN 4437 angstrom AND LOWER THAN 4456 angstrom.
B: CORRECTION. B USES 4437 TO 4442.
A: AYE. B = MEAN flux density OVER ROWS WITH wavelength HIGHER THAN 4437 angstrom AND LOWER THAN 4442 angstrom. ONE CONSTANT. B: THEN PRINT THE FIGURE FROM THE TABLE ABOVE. -3.8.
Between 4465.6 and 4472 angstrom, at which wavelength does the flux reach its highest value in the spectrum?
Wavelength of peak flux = 4468.13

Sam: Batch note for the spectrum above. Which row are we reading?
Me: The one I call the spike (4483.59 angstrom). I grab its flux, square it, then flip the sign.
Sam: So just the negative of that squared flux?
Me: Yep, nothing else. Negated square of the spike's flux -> -600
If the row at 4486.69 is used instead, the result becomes -726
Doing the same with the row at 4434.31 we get -413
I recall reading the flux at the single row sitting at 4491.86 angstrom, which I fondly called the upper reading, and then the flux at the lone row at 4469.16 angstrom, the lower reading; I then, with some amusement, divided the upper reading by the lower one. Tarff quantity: 1.06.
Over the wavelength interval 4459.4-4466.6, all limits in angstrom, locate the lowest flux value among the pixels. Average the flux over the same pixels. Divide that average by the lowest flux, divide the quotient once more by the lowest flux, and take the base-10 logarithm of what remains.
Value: -1.19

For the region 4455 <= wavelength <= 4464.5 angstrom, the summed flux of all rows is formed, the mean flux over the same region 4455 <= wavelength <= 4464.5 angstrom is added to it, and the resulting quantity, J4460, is 206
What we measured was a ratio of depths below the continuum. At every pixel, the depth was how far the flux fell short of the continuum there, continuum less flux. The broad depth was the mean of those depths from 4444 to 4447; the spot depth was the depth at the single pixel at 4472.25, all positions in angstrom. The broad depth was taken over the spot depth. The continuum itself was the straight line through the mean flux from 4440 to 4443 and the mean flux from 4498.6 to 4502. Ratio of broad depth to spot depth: 1.4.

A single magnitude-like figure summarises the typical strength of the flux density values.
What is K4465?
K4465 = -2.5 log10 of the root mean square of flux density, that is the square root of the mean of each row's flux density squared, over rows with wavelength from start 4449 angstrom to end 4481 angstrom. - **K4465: -3.44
